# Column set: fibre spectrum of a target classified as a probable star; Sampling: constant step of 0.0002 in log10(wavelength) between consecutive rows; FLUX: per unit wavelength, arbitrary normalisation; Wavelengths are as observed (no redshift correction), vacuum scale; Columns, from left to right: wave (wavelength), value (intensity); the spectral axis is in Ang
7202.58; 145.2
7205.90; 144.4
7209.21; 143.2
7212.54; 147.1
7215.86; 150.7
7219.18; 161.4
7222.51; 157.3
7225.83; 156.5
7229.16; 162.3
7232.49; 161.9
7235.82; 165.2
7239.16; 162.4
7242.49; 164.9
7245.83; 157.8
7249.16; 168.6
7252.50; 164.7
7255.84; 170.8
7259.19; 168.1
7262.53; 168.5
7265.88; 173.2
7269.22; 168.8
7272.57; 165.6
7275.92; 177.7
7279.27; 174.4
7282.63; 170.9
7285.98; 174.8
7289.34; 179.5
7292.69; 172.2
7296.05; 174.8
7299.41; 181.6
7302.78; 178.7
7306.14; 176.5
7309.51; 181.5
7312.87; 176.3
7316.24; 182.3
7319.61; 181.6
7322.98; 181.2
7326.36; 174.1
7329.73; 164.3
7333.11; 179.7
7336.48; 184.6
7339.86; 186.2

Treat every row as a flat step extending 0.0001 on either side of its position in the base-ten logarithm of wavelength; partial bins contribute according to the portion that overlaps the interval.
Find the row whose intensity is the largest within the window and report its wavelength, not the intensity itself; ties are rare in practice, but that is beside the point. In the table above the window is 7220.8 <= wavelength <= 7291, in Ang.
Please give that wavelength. 7289.34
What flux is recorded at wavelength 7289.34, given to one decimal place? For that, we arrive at 179.5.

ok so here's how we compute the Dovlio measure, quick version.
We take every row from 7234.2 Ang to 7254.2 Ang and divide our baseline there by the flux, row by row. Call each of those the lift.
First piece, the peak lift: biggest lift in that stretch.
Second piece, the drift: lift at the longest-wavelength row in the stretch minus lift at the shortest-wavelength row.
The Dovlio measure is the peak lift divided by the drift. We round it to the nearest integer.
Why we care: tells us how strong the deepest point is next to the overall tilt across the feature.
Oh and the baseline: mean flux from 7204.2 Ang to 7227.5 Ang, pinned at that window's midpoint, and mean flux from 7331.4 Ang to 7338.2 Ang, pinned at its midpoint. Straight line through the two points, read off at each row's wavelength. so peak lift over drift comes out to 35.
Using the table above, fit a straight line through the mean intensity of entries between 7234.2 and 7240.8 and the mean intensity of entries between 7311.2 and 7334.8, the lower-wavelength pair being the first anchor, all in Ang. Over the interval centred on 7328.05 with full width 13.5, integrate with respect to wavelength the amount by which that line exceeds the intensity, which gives 41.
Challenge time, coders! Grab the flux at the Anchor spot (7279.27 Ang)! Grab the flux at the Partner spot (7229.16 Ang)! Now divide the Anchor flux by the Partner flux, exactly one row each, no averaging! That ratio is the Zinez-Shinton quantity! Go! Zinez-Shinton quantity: 1.07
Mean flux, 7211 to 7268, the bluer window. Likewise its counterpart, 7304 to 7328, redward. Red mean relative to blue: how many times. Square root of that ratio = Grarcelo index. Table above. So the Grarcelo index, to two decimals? 1.05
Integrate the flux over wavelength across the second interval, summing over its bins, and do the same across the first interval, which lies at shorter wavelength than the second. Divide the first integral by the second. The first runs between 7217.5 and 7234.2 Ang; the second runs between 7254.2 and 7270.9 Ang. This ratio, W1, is 0.94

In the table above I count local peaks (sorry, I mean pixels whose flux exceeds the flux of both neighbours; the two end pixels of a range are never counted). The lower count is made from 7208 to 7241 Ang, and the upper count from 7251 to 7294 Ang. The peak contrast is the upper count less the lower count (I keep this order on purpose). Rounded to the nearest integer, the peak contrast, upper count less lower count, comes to 1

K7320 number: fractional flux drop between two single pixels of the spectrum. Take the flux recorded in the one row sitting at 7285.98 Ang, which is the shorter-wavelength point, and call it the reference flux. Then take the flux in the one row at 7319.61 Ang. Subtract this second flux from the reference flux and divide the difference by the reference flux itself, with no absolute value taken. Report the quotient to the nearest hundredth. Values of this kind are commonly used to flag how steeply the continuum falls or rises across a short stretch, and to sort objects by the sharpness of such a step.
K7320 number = -0.04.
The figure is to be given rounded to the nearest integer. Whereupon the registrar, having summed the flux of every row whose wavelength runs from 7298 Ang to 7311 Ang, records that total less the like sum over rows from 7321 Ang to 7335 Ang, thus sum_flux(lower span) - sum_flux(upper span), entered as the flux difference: 19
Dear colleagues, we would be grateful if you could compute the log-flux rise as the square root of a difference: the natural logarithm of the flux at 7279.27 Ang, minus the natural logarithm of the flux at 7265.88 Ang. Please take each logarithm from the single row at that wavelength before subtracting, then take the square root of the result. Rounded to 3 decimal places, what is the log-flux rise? 0.083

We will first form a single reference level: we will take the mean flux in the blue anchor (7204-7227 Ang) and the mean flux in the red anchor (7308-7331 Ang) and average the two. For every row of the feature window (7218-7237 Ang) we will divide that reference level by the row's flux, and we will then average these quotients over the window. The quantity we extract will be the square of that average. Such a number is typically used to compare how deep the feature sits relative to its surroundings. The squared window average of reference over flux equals 1.05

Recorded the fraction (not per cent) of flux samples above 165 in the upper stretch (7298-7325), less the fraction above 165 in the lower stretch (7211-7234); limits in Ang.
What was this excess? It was 1.0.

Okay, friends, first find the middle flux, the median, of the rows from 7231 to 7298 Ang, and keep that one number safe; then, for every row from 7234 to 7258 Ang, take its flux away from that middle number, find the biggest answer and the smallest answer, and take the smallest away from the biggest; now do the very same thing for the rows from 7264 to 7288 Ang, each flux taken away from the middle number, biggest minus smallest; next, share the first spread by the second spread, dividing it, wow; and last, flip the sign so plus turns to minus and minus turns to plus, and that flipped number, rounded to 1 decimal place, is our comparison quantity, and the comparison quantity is -1.1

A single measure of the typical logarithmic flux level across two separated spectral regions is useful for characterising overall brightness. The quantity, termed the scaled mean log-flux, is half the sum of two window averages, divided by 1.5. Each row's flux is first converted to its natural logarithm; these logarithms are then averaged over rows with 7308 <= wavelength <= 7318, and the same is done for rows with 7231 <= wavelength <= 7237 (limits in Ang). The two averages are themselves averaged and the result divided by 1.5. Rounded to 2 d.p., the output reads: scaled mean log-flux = 3.43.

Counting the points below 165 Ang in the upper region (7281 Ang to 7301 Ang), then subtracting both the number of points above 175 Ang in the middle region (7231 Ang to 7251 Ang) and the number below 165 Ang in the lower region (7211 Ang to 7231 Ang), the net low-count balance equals -6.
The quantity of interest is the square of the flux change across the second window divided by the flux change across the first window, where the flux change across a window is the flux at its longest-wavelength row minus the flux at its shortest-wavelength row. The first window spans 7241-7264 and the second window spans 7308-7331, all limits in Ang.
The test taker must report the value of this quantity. 82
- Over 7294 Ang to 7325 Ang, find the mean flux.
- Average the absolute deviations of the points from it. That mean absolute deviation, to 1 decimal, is 2.5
